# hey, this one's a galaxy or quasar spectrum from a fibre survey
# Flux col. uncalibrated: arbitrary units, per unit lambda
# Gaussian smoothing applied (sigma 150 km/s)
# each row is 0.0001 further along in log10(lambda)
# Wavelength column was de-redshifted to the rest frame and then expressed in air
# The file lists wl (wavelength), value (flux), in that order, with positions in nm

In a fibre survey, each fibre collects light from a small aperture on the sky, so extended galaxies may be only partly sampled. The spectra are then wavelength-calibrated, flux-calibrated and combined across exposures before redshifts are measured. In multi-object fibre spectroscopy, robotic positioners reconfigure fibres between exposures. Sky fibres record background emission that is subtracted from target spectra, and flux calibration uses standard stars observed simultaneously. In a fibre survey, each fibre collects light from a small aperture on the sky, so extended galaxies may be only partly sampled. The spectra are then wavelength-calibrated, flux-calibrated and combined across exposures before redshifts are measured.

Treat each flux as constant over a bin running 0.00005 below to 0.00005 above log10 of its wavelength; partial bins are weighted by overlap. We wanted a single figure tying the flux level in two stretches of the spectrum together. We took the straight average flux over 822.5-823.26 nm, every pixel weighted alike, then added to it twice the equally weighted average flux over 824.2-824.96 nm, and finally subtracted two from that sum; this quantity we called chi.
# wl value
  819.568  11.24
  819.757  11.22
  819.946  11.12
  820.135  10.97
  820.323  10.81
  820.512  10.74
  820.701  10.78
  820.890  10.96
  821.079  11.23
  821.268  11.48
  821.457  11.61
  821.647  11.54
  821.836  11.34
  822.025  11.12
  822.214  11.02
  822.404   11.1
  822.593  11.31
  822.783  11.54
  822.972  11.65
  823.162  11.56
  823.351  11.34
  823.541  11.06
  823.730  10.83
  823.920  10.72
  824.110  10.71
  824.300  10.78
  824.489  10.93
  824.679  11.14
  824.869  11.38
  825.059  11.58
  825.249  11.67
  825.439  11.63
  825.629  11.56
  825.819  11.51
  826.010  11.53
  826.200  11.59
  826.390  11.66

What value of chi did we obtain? 31.6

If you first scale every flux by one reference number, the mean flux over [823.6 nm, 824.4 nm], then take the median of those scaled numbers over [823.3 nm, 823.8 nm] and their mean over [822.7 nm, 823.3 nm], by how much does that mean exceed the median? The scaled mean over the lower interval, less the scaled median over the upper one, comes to 0.05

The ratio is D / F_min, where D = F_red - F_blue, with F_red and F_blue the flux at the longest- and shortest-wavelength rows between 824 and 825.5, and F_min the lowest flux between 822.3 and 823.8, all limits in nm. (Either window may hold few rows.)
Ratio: 0.08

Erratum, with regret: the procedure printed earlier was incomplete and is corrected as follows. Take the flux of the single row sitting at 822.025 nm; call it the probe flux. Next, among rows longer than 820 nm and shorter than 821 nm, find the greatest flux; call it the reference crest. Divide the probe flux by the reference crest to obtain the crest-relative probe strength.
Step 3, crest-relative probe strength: 1.014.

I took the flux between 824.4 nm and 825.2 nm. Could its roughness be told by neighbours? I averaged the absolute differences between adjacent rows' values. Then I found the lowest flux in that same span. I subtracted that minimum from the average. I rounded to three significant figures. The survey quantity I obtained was -10.7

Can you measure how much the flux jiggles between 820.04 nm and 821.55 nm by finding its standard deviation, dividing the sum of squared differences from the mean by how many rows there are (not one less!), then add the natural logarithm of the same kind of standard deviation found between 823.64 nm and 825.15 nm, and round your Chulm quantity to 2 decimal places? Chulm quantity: -0.88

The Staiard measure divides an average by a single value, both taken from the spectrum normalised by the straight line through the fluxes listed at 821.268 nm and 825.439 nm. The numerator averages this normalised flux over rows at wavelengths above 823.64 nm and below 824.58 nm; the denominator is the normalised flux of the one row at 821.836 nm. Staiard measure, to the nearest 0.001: 0.945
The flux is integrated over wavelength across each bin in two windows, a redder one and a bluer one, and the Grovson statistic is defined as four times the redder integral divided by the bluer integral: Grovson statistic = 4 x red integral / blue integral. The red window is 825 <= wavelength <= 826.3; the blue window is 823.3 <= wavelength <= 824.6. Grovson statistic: 4.25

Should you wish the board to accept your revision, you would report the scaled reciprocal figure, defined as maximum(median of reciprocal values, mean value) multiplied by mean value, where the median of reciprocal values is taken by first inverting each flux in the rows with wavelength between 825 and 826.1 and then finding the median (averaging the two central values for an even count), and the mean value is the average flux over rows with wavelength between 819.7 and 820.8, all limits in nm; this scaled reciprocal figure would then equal 120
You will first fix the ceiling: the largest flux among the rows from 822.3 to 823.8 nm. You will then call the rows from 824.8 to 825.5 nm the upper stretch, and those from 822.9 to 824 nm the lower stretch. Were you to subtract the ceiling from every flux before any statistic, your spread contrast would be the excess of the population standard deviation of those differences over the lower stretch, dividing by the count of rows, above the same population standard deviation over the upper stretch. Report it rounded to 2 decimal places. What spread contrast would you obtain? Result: 0.24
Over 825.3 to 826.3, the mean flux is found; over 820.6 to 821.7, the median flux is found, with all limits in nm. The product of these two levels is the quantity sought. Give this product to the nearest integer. 131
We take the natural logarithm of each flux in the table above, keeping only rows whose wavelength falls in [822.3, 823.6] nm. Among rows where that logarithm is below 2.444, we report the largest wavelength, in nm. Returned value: 823.541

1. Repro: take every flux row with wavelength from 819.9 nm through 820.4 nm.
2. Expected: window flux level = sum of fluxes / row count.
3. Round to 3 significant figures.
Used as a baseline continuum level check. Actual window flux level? 11.0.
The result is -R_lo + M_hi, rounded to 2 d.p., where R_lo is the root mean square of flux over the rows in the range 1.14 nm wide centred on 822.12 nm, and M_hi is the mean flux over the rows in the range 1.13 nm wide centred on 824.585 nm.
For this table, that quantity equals -0.15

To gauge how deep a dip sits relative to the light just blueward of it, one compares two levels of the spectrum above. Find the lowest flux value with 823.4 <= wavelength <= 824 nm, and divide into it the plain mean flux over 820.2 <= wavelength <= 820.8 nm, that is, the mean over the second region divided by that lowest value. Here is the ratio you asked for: 1.01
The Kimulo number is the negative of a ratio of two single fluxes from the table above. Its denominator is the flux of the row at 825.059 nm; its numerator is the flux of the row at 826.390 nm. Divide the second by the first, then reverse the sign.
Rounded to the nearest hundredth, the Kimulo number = -1.01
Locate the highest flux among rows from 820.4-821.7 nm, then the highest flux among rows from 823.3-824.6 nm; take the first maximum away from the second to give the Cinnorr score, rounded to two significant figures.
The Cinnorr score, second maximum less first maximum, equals -0.27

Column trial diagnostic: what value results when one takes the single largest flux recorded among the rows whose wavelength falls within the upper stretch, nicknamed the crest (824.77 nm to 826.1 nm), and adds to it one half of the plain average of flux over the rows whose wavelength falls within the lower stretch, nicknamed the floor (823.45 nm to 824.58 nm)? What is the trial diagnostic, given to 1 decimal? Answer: 17.1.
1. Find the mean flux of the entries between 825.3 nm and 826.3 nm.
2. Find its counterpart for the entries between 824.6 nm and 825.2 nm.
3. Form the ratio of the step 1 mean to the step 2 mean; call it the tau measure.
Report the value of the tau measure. 1.02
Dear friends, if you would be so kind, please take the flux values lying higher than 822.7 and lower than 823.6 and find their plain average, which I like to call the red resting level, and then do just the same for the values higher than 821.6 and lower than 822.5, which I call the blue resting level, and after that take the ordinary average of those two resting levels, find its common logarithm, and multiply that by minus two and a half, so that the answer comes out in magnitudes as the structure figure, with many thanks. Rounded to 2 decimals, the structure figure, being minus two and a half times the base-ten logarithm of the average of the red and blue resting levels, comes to -2.64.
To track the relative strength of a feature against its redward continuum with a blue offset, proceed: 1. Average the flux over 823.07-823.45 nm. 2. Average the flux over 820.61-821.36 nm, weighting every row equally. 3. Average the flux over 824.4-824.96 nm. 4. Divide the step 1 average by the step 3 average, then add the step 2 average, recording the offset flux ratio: 12.1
